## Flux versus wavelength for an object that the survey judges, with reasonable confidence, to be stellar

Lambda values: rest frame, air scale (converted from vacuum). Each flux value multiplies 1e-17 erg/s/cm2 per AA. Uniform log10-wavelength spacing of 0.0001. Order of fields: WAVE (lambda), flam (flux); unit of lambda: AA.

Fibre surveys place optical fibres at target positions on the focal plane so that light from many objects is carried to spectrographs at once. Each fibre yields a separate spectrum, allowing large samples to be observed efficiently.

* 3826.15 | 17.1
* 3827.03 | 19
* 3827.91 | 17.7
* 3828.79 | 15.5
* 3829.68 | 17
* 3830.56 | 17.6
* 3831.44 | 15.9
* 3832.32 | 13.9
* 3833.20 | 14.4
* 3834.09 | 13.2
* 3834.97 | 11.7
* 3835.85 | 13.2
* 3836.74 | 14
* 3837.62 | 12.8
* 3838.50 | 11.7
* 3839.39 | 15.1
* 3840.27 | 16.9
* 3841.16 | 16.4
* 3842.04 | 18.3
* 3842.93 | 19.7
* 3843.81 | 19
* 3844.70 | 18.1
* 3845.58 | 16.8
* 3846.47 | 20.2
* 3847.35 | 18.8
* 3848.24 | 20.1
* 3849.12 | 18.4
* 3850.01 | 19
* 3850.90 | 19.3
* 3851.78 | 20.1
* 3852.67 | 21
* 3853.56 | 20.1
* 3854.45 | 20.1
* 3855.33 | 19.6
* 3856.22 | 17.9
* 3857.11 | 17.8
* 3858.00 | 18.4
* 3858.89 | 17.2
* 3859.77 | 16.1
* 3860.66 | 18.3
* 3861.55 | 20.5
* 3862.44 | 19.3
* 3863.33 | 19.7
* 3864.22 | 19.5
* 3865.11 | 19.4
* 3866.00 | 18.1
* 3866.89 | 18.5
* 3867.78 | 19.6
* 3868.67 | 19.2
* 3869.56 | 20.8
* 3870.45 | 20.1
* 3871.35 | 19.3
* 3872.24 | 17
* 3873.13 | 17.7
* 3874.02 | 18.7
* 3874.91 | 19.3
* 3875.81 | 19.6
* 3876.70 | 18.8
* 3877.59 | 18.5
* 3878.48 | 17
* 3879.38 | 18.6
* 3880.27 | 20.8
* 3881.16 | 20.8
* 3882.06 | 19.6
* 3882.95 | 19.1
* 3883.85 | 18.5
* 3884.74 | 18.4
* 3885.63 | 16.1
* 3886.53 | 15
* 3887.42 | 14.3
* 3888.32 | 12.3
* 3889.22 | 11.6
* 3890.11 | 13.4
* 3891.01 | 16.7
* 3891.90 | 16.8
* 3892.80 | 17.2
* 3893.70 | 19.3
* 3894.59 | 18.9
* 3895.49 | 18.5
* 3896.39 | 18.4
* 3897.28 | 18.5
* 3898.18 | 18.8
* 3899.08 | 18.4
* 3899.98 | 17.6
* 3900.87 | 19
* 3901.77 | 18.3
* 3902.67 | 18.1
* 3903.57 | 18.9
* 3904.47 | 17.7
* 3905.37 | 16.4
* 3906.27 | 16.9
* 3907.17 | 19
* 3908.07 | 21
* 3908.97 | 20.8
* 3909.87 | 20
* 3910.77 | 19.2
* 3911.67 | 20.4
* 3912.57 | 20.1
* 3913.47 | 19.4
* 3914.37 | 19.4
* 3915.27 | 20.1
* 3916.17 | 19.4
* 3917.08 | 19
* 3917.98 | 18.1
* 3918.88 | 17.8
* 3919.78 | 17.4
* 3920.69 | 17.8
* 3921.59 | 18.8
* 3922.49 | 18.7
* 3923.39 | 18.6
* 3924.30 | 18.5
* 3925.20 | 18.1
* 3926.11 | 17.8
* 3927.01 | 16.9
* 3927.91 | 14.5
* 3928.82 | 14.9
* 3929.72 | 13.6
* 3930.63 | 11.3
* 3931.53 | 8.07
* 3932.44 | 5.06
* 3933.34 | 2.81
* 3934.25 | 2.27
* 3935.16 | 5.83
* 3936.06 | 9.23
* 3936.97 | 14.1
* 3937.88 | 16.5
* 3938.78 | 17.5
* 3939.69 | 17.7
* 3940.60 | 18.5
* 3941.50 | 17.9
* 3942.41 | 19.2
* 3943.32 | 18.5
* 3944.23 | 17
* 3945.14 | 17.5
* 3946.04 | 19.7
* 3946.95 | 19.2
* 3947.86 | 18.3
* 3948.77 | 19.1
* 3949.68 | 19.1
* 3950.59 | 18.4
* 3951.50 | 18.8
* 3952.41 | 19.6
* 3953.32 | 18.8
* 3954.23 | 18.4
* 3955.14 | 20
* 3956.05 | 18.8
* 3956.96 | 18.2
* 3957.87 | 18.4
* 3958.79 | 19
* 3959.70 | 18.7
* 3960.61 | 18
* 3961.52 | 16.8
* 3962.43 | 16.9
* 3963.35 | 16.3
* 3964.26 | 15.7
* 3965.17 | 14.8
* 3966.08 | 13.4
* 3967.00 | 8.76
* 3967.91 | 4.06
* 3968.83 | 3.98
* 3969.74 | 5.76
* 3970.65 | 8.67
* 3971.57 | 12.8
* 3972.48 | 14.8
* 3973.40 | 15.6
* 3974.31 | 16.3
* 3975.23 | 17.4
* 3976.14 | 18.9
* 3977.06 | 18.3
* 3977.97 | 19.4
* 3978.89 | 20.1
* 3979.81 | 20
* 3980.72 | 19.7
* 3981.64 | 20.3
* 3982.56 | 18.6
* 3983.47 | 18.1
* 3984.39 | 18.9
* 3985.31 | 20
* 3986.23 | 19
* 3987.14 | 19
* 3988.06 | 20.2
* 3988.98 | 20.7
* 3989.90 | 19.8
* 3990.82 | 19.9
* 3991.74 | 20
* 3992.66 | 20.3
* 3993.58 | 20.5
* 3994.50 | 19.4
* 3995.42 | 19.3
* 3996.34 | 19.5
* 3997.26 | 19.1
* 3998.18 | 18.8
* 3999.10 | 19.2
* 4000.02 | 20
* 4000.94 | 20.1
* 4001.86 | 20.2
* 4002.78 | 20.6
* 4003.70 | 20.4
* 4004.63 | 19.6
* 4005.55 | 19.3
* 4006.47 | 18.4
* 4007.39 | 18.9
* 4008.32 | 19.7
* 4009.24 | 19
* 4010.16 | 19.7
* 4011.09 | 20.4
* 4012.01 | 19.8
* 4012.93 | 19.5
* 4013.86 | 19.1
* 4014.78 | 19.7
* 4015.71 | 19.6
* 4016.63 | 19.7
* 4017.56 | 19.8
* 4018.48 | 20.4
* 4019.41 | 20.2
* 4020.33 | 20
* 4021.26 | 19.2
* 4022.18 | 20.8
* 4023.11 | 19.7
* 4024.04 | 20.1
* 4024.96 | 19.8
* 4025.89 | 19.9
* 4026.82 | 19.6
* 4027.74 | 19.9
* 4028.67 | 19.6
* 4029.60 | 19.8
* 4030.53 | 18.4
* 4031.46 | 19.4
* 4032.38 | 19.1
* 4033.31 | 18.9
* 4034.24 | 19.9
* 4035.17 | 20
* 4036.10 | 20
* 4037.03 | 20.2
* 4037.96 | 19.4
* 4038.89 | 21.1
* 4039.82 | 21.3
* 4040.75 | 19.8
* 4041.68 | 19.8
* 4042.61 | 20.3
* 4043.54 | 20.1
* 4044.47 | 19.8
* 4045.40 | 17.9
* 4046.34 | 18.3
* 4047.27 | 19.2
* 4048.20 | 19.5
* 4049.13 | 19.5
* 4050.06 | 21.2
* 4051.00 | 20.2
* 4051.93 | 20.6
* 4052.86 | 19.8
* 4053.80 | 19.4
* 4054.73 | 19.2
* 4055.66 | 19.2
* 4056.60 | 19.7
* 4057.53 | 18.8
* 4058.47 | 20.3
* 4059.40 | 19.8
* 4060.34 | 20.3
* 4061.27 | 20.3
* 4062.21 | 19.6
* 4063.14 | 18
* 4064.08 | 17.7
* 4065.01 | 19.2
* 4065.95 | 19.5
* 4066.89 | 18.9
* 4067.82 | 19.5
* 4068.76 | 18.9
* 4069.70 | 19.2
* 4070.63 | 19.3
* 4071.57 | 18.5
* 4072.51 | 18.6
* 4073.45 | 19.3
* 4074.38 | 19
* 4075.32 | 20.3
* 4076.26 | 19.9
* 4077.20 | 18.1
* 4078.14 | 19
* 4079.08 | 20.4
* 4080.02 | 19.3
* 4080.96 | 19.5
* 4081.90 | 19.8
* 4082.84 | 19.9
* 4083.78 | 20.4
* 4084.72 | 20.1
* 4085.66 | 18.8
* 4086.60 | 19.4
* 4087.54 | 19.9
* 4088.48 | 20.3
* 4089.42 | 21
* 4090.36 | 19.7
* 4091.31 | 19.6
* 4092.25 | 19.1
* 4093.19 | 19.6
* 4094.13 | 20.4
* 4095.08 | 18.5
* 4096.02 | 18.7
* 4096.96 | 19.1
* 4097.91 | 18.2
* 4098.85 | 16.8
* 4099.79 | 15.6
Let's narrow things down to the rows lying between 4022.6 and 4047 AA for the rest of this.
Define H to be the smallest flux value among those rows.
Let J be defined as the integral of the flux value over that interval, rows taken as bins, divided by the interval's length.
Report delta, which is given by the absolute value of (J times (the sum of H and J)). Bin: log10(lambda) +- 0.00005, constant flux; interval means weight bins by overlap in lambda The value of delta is 740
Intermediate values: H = 17.9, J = 19.7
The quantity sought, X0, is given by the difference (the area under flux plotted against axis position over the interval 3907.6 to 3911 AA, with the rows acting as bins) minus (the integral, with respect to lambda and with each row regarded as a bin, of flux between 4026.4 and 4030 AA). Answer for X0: -2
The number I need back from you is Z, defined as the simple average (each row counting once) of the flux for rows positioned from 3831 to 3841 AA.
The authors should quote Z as 13.9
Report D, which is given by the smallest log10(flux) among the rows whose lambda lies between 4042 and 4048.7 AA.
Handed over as 1.25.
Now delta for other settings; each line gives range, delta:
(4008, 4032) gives 752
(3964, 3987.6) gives 301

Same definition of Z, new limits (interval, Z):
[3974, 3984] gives 18.8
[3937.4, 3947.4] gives 18.1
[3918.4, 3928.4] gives 17.7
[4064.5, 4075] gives 19.1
